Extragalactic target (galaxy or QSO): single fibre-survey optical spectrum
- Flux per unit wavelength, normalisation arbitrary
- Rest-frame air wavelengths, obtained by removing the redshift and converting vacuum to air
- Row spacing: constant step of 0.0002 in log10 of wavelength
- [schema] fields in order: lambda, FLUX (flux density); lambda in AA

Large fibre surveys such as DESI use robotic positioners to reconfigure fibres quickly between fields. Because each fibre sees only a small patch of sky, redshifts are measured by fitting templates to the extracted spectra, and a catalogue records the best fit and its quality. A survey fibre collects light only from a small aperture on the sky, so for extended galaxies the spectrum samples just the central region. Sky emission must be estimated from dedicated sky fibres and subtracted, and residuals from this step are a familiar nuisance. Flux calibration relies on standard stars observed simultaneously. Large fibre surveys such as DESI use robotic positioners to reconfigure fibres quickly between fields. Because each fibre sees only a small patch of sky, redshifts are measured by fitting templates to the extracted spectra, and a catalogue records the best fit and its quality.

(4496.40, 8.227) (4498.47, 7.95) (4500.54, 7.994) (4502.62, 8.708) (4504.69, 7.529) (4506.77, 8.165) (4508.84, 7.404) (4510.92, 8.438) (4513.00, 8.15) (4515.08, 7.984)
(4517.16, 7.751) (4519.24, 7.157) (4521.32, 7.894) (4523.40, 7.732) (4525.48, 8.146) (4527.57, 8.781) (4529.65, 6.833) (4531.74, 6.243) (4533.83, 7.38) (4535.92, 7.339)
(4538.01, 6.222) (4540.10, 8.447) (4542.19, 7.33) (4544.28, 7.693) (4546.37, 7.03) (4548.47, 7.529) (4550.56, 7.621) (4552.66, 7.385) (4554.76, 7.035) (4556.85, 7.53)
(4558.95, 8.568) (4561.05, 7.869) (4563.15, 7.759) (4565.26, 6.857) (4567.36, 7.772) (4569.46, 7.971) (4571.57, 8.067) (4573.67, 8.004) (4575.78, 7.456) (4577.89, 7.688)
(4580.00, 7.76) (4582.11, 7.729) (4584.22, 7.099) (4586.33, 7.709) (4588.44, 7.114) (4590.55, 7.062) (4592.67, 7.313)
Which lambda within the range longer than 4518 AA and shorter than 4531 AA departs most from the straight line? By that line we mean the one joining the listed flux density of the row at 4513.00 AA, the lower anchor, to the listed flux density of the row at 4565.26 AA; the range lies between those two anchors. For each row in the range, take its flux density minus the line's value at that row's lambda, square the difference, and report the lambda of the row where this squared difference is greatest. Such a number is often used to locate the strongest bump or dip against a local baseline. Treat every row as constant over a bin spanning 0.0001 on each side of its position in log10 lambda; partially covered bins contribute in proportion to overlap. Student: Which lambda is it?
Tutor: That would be 4527.57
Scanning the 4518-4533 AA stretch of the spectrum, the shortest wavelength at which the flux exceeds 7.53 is 4521.32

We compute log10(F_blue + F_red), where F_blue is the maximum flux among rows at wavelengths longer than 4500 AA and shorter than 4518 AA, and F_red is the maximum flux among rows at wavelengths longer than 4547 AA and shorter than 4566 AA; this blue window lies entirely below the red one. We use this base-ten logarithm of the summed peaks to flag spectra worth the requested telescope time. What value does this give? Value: 1.24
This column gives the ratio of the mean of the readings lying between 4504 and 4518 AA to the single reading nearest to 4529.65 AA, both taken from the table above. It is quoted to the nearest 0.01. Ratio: 1.16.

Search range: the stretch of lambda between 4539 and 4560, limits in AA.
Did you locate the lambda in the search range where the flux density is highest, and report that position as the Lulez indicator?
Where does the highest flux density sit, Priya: 4558.95 AA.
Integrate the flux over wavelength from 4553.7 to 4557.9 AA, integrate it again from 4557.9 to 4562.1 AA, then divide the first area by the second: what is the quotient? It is 0.89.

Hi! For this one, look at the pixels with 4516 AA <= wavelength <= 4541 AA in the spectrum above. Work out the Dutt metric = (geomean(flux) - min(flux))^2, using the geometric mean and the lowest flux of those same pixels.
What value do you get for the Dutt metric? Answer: 1.5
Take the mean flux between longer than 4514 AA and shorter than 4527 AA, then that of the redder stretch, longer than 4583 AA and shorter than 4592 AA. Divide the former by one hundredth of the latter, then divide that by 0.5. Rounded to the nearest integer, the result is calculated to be 215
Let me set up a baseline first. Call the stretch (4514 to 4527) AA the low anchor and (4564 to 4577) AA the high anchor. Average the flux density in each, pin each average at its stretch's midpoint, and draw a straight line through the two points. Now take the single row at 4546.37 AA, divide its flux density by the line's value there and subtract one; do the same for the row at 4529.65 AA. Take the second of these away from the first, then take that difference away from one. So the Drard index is 0.97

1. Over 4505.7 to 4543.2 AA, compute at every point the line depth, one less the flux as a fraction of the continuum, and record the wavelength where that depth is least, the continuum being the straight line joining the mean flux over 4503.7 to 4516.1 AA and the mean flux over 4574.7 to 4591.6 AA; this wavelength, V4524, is 4527.57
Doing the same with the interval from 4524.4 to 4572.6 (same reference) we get 4558.95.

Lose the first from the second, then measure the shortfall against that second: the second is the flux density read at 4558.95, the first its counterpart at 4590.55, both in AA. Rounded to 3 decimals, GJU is 0.176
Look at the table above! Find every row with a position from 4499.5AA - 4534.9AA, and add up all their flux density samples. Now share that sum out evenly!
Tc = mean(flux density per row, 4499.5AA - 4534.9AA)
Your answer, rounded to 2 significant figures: 7.8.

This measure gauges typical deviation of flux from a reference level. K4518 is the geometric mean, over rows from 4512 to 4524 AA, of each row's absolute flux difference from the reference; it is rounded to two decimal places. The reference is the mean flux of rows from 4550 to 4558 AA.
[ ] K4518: 0.43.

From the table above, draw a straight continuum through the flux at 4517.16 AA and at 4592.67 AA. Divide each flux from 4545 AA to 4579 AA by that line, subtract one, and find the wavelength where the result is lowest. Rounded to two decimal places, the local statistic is 4565.26 AA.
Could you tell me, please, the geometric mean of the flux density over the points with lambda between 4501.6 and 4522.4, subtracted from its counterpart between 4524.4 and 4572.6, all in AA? -0.39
